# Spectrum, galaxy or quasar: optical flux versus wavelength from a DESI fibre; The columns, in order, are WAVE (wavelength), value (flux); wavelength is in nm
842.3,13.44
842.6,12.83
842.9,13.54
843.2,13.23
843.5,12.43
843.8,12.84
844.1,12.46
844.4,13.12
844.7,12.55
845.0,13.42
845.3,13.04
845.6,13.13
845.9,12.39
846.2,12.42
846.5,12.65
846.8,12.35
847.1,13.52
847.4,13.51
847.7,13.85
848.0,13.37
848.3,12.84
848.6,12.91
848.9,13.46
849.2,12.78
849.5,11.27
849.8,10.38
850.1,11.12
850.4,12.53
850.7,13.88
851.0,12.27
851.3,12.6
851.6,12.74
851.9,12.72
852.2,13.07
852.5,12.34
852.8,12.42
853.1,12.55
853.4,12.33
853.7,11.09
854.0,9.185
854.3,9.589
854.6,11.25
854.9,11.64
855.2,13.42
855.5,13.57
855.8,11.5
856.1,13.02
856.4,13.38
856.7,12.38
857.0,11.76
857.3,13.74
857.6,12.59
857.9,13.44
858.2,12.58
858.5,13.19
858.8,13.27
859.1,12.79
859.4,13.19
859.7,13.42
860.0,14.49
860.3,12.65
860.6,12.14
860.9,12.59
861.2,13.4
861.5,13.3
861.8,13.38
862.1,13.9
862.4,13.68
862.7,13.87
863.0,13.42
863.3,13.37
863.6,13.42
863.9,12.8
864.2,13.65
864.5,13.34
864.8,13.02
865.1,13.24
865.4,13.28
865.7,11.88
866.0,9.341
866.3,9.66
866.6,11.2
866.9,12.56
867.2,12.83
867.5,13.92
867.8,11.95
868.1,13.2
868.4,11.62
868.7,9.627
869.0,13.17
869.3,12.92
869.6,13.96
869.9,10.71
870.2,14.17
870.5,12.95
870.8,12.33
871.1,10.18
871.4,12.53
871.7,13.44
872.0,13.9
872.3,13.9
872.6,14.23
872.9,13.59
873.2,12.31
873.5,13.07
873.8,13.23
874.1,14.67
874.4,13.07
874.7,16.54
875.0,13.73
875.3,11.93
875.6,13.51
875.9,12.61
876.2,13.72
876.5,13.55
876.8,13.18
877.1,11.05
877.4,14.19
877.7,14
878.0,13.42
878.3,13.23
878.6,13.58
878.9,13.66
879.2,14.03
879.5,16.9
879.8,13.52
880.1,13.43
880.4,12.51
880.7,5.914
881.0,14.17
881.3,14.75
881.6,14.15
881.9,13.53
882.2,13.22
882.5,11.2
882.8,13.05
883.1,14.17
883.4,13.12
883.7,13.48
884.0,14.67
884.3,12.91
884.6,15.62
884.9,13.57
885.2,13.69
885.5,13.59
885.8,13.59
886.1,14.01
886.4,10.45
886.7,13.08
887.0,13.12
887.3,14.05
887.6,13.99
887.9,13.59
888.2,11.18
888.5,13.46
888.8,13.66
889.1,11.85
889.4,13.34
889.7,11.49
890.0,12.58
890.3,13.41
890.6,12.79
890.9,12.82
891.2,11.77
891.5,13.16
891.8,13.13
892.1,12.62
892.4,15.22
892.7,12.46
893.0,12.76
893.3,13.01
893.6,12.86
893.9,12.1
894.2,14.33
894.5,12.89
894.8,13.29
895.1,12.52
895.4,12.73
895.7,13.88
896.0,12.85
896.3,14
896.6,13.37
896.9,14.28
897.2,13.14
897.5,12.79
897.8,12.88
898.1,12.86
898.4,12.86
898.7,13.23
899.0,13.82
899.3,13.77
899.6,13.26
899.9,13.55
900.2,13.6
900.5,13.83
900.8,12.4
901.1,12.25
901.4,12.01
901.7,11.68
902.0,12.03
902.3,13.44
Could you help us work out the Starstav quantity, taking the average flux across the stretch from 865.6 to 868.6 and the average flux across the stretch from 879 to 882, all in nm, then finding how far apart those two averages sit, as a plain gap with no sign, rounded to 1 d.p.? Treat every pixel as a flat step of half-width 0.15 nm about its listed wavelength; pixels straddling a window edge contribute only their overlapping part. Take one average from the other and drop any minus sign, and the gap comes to 1.5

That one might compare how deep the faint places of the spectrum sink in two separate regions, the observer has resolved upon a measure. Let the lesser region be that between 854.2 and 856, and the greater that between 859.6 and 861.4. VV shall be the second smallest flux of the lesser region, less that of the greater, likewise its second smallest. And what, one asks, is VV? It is -1.3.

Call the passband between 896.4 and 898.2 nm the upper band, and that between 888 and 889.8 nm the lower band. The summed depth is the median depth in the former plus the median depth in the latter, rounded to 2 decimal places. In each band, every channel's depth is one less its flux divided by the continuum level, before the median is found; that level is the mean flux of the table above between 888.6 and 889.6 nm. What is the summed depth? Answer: 0.02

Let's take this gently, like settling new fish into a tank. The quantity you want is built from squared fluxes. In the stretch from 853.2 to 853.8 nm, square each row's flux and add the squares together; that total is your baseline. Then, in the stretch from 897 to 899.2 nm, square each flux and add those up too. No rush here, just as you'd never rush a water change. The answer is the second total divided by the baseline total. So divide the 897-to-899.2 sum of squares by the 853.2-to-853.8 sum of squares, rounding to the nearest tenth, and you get 4.4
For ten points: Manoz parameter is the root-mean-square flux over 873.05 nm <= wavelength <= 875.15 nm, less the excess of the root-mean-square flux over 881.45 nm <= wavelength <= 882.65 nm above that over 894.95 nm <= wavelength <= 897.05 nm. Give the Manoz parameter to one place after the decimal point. 14.2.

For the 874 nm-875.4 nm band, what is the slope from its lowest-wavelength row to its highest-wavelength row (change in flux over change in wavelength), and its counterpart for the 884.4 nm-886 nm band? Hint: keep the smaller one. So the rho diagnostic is -2.3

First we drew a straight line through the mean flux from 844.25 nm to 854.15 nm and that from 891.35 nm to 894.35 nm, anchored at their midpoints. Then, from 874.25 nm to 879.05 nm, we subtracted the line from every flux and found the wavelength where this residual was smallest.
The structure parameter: 877.1 nm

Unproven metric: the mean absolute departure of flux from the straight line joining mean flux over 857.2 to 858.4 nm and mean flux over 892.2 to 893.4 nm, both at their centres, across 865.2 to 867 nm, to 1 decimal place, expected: 1.9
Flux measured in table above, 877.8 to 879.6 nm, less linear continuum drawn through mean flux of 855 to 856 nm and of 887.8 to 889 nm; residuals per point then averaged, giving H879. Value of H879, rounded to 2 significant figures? 1.2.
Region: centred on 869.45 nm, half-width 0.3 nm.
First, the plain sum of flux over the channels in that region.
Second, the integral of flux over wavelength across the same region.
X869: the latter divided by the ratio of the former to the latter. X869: 2.42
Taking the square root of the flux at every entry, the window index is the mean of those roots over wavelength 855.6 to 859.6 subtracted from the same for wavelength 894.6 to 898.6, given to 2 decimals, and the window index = 0.05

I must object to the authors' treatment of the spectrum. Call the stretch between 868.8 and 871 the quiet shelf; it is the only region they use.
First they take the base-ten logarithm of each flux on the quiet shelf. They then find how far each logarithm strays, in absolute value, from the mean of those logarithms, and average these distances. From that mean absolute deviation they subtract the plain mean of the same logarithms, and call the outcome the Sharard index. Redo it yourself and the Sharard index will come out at -1.08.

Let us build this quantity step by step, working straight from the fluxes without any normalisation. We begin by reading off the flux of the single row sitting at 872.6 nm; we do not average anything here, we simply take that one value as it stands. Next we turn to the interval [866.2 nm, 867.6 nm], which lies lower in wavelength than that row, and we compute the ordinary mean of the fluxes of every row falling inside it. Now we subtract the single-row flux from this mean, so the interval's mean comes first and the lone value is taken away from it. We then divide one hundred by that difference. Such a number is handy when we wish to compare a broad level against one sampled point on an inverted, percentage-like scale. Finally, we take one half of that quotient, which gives -23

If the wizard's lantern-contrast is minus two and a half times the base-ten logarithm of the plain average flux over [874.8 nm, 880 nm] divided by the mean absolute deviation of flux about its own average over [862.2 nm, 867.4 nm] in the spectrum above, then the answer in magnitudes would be -2.83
